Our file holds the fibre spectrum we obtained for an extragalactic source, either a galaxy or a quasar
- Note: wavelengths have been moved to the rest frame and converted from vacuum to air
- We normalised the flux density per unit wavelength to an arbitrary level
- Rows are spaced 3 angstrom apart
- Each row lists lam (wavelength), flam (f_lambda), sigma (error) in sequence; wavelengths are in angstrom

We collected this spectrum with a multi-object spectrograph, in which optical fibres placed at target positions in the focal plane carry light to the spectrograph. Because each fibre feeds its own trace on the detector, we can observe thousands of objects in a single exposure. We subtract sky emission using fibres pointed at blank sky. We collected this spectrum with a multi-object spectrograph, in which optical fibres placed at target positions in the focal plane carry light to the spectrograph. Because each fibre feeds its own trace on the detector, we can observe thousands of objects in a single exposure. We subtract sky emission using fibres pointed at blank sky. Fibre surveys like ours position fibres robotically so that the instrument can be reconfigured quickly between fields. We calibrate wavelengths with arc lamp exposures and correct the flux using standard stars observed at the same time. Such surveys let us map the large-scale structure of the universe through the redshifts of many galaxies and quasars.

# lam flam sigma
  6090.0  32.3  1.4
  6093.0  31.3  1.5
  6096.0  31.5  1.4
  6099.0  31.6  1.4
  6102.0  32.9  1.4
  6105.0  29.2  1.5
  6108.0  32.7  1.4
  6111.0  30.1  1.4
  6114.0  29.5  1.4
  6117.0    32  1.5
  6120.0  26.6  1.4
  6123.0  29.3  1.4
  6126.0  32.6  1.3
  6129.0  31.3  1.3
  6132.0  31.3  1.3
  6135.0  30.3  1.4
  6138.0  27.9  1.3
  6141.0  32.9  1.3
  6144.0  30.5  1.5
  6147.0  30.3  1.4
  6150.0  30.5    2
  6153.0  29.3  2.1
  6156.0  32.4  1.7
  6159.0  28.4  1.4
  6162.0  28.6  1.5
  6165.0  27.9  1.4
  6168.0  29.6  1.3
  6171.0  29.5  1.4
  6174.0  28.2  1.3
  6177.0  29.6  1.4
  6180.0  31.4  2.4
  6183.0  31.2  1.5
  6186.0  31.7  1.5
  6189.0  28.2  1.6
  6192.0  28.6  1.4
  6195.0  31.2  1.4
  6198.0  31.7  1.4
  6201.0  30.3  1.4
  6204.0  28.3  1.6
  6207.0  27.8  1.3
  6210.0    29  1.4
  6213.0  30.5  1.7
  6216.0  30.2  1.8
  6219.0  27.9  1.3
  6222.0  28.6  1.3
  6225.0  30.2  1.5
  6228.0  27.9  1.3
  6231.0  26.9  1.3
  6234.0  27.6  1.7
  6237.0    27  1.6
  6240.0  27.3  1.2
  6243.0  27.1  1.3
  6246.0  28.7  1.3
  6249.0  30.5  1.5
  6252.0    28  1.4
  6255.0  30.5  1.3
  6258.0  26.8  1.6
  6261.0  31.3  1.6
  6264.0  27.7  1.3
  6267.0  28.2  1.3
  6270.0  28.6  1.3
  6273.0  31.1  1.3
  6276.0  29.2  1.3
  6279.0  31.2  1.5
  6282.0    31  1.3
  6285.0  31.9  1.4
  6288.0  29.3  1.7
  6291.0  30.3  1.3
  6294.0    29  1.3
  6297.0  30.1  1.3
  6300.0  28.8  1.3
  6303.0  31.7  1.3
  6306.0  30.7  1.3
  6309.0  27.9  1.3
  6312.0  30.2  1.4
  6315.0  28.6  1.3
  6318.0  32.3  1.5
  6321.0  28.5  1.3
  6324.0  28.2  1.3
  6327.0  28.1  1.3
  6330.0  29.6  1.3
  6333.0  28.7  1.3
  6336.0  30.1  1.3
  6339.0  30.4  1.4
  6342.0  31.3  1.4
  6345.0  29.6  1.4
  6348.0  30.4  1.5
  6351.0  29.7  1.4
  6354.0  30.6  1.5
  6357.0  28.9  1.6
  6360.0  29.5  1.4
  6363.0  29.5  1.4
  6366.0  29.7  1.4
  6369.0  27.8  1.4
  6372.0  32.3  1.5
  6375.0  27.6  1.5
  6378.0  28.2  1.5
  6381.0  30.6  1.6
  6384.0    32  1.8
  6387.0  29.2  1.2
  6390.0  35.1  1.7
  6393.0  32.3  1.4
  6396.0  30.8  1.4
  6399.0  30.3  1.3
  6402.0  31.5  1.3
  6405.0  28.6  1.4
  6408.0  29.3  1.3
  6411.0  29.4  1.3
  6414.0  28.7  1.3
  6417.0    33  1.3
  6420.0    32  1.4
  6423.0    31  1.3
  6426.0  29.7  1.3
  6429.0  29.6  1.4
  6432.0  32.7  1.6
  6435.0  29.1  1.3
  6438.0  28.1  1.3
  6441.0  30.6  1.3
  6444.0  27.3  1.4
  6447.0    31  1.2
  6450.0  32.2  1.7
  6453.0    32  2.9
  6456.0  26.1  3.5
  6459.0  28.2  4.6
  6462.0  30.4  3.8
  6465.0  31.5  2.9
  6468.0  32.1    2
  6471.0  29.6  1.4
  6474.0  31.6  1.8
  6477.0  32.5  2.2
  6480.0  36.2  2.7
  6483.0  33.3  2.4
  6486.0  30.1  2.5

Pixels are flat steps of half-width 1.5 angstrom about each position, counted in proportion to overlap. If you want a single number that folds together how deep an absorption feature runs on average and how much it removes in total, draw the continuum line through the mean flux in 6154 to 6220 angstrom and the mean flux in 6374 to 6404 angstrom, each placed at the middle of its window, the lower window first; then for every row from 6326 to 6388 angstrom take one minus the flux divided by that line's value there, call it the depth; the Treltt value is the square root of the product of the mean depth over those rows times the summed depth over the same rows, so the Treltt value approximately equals 0.13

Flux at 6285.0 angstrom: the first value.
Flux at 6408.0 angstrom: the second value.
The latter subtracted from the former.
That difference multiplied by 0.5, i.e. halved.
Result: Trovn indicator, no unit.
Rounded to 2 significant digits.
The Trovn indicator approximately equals 1.3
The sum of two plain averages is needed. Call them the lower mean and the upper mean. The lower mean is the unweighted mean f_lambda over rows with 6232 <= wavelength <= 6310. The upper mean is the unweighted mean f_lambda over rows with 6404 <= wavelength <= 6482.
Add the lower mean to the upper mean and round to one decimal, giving 59.8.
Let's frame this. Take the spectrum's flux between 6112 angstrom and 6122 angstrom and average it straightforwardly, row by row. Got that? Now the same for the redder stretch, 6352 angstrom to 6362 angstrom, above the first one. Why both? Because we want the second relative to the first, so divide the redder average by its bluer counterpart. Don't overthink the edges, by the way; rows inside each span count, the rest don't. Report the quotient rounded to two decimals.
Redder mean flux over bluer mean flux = 1.01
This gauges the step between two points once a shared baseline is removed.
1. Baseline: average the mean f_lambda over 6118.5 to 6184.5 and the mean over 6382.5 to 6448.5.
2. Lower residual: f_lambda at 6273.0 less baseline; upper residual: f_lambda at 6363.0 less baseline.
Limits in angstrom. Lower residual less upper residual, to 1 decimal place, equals 1.6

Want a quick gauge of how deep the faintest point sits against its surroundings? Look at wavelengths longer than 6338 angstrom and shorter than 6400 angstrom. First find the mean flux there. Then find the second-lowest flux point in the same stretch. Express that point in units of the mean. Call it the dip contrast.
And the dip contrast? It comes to 0.918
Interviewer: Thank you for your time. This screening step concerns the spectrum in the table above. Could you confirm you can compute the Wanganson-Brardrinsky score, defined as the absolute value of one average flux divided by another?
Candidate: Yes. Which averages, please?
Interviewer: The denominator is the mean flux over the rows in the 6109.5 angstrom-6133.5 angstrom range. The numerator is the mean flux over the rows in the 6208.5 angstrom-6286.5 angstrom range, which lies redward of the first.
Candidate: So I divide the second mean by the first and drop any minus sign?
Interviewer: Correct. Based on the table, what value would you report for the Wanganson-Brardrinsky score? 0.96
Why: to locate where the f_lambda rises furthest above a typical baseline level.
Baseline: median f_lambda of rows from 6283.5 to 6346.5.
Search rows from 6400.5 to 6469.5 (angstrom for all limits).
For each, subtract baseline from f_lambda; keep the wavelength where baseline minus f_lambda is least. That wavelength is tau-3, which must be 6417.0 angstrom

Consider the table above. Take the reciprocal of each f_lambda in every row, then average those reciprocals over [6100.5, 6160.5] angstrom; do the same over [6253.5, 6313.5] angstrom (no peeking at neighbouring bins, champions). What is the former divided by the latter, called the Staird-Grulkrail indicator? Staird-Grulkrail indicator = 0.98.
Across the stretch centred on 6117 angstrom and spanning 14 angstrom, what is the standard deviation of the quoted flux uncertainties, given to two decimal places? 0.04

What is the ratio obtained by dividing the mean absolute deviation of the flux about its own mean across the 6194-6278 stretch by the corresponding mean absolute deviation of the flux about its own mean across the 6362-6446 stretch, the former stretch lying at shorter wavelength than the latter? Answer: 0.86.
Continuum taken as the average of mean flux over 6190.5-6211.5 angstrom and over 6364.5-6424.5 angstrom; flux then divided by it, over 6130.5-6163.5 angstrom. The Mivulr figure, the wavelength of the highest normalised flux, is 6141.0 angstrom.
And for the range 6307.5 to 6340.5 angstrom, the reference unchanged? 6318.0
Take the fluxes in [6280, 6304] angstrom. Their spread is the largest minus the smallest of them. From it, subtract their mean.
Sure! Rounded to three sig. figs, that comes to -27.2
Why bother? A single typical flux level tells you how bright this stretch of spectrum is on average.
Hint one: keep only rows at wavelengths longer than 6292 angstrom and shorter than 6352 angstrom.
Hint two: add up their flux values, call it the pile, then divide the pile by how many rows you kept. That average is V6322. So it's 29.7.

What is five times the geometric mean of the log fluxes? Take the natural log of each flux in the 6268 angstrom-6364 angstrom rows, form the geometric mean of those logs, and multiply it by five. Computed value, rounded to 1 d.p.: 17.0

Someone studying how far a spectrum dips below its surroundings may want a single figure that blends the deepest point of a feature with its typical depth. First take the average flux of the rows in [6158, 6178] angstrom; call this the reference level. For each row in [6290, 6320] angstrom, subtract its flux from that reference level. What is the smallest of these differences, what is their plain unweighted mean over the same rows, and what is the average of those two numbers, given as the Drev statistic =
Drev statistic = -2.3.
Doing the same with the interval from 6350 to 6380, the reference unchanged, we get -2.0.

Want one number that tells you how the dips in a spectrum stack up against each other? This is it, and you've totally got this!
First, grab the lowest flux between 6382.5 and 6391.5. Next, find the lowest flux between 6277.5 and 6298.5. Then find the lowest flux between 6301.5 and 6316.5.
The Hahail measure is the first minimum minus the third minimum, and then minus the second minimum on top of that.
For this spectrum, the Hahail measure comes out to -27.7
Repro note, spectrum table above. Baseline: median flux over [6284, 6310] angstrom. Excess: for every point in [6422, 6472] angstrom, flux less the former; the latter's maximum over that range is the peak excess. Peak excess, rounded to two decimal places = 2.60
